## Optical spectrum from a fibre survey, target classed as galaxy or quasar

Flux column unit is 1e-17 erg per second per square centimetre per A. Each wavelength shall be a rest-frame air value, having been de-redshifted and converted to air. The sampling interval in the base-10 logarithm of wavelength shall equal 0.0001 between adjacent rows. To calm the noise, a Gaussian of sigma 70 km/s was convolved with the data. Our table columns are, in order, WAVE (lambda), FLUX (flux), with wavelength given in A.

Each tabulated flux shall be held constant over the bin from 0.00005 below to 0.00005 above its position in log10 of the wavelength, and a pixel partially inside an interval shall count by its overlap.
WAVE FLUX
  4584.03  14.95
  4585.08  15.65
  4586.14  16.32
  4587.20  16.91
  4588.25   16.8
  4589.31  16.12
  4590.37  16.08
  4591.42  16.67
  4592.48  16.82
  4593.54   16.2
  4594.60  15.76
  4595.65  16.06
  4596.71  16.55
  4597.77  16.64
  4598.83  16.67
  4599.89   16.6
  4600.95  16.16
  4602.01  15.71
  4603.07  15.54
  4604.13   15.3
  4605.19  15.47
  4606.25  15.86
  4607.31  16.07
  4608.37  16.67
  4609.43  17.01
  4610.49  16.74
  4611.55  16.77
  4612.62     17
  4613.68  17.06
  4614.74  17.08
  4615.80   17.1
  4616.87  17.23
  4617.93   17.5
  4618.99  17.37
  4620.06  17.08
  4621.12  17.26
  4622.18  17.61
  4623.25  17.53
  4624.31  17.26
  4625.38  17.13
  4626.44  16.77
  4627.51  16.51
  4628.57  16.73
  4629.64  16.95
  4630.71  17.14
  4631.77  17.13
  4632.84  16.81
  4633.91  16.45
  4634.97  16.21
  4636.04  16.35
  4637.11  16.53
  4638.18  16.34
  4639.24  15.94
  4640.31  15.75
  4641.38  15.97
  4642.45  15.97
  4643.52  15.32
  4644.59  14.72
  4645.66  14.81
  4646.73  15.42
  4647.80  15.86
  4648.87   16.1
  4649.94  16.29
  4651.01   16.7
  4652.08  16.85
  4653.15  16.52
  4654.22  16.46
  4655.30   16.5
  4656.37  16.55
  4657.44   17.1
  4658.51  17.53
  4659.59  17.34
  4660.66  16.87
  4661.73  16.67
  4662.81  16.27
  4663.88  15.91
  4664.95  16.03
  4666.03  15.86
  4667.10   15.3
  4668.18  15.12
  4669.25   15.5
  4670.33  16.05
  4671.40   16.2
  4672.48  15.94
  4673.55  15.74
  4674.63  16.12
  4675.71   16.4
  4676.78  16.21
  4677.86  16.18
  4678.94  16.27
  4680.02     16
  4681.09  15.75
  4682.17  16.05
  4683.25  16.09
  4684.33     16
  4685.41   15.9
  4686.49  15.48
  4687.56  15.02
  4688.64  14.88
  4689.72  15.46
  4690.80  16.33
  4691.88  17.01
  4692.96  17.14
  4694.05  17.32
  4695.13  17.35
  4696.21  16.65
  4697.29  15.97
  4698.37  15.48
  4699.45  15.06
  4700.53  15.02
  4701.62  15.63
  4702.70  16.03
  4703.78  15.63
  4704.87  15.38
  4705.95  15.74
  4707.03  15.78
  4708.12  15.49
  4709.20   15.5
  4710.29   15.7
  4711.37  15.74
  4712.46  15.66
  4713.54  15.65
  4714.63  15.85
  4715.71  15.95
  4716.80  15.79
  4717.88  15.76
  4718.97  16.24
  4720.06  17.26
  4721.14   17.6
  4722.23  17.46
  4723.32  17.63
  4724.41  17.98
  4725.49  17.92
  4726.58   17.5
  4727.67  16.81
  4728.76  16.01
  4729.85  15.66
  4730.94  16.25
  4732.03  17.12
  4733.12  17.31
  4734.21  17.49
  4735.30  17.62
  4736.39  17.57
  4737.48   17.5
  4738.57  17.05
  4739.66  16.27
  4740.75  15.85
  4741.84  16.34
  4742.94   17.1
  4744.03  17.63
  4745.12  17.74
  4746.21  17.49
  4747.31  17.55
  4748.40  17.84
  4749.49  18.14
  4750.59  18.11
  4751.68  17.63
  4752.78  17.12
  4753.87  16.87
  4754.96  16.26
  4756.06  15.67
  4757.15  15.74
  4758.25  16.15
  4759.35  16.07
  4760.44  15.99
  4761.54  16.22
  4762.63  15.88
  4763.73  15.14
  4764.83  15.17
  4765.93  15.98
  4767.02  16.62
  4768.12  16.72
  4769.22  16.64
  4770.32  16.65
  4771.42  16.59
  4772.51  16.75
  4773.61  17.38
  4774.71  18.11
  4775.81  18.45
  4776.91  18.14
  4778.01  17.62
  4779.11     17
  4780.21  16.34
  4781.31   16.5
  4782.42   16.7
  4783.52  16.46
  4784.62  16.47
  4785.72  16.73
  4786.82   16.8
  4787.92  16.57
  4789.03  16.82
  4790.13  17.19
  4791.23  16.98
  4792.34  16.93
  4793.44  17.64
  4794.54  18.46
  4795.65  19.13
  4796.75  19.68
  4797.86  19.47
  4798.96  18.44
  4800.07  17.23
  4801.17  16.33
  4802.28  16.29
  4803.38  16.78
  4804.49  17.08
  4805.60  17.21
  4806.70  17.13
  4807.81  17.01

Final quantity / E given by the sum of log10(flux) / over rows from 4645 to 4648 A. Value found 3.56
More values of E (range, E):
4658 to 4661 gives 3.71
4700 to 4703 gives 3.58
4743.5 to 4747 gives 3.74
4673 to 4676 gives 3.62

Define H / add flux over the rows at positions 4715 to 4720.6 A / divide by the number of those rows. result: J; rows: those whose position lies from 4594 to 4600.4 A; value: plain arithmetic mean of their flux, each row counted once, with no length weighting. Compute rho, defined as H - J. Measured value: -0.2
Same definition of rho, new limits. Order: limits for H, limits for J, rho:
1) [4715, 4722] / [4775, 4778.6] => -1.6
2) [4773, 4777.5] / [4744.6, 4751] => 0.2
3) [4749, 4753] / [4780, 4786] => 1.2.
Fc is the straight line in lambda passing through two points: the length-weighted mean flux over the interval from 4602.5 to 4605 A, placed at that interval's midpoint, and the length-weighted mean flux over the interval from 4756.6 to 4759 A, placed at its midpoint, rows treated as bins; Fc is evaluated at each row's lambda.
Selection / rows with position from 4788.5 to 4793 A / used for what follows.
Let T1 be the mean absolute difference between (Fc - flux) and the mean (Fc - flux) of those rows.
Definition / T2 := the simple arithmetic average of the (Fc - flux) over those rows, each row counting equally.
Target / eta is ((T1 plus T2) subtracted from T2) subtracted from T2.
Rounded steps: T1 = 0.11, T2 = -0.9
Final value -0.8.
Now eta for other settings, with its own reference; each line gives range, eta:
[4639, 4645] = 0.3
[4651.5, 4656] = -0.9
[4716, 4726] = -0.5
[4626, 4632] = -1.2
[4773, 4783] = -0.7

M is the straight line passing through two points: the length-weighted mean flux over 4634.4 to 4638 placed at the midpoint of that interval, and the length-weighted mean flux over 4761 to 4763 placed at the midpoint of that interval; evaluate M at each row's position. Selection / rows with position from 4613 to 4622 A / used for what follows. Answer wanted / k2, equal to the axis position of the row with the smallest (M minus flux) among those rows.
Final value 4617.93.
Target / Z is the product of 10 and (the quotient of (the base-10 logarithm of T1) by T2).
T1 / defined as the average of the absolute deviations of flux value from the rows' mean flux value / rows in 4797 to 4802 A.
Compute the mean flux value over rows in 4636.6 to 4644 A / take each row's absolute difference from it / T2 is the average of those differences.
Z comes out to 1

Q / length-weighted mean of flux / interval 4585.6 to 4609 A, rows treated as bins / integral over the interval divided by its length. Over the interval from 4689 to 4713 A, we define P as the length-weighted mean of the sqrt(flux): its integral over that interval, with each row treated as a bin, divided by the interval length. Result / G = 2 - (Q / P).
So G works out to -2.07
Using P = 3.99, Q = 16.2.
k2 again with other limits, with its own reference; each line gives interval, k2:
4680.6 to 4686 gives 4683.25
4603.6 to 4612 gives 4609.43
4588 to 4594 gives 4592.48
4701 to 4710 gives 4702.70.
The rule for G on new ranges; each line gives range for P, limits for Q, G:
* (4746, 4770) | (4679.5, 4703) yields -1.93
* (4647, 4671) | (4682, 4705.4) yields -1.95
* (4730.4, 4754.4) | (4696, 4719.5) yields -1.78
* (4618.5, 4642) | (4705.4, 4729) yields -2.01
